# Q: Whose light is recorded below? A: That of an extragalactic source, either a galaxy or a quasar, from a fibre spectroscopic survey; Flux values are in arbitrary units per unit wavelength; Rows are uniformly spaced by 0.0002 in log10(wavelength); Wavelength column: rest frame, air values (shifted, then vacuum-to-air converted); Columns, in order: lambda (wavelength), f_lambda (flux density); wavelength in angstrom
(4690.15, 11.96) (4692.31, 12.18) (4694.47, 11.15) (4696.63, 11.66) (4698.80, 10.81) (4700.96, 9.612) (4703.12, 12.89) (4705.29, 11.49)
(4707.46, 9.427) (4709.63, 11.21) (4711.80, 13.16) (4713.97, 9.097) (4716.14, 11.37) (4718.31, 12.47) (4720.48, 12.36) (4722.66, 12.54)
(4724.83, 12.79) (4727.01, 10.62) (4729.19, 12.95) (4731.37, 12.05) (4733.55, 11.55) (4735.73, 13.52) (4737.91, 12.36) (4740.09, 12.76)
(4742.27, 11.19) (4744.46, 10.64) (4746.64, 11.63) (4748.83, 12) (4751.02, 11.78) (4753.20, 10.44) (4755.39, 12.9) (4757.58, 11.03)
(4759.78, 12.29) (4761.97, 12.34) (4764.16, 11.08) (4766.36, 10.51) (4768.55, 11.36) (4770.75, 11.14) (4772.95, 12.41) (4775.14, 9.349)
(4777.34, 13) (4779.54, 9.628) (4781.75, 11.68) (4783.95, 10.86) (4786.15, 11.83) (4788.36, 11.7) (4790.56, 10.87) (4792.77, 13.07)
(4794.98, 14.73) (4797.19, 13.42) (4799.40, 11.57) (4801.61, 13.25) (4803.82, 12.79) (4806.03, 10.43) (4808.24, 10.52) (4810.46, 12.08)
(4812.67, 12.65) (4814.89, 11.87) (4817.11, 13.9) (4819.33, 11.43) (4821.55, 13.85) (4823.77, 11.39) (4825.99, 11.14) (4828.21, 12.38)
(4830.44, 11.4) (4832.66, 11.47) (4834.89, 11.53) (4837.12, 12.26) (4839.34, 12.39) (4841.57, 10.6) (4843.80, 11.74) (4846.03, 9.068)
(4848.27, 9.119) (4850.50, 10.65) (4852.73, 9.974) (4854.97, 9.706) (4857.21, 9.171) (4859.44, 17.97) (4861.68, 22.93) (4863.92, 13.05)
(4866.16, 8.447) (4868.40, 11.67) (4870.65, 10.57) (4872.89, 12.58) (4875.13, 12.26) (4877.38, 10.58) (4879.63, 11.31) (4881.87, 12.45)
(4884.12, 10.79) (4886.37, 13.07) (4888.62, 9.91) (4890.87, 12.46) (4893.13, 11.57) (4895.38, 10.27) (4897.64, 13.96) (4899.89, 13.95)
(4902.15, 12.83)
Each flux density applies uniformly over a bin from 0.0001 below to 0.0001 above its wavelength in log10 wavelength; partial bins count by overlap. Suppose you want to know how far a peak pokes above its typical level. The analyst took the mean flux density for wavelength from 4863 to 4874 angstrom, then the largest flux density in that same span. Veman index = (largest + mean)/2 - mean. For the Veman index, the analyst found 0.9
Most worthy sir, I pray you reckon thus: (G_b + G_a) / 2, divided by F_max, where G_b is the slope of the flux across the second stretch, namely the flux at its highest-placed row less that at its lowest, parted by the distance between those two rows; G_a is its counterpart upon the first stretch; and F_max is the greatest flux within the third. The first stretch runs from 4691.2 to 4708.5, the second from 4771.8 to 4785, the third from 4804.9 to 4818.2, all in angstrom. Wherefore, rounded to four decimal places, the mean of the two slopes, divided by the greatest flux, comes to -0.0116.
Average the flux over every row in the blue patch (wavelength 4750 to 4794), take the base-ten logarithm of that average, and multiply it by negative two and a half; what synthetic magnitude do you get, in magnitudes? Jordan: -2.65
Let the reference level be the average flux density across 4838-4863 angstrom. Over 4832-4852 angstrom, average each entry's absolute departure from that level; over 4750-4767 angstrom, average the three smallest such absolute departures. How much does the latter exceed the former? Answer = -1.0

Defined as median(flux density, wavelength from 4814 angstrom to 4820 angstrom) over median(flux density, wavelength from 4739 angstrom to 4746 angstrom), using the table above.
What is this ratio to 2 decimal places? 1.06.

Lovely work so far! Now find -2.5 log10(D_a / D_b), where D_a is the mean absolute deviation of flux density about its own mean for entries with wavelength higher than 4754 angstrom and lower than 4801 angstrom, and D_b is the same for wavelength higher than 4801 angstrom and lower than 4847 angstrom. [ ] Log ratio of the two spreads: -0.1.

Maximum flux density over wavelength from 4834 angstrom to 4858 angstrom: 12.39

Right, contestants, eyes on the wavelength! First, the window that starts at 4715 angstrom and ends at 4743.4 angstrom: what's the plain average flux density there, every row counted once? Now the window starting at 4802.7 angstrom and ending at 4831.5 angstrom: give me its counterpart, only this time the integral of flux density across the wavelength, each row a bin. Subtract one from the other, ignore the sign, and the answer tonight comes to 333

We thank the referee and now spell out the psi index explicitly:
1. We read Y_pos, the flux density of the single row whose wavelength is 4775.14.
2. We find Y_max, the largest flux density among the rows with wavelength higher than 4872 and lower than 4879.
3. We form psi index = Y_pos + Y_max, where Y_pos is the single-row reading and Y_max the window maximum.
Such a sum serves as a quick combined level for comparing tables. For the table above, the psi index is 22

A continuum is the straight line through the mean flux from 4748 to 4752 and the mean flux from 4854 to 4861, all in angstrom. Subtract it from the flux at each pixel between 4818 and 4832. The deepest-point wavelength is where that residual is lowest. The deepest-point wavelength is 4825.99 angstrom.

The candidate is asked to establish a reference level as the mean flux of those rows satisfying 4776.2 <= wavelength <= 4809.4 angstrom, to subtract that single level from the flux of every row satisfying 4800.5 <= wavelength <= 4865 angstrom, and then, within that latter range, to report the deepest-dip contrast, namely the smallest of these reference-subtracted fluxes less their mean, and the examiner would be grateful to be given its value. -3.0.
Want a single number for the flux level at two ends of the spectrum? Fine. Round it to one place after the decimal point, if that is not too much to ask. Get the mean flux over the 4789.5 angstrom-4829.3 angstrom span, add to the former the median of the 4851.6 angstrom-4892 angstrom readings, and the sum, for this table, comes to 23.8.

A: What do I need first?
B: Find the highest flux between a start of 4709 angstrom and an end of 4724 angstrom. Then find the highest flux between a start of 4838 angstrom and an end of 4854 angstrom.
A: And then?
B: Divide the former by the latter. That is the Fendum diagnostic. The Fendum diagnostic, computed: 1.06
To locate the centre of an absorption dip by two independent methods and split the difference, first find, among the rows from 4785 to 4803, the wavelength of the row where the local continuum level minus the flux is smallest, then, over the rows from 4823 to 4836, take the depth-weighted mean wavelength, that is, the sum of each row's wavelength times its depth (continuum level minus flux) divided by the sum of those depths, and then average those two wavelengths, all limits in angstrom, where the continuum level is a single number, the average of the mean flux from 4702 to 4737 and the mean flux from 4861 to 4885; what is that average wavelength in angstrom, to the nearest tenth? 4812.0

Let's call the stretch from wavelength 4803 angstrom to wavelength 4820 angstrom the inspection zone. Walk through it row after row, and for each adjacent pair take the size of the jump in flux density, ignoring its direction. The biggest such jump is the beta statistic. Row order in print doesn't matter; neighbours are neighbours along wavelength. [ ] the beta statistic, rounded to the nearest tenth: 2.5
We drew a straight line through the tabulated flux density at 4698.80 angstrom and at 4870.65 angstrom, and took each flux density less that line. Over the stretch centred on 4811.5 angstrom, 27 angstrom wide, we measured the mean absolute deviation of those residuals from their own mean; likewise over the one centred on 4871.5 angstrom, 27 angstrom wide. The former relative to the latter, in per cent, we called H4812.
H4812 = 37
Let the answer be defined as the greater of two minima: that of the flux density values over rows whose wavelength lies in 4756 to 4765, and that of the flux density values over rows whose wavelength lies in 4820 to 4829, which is 11.1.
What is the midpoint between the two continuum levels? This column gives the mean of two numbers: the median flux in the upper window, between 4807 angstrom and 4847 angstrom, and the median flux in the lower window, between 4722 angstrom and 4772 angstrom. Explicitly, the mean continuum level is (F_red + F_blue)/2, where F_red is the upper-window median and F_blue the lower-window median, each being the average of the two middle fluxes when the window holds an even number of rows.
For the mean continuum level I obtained 11.7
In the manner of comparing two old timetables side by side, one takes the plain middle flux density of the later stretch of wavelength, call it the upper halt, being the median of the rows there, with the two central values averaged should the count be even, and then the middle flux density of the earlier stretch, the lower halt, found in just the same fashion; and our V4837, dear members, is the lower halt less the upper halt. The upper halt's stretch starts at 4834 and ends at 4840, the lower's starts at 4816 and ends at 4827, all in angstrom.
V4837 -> -0.8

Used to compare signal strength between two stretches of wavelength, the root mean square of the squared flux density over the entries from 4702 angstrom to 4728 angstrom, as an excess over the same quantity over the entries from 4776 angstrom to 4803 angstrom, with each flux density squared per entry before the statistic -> -13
